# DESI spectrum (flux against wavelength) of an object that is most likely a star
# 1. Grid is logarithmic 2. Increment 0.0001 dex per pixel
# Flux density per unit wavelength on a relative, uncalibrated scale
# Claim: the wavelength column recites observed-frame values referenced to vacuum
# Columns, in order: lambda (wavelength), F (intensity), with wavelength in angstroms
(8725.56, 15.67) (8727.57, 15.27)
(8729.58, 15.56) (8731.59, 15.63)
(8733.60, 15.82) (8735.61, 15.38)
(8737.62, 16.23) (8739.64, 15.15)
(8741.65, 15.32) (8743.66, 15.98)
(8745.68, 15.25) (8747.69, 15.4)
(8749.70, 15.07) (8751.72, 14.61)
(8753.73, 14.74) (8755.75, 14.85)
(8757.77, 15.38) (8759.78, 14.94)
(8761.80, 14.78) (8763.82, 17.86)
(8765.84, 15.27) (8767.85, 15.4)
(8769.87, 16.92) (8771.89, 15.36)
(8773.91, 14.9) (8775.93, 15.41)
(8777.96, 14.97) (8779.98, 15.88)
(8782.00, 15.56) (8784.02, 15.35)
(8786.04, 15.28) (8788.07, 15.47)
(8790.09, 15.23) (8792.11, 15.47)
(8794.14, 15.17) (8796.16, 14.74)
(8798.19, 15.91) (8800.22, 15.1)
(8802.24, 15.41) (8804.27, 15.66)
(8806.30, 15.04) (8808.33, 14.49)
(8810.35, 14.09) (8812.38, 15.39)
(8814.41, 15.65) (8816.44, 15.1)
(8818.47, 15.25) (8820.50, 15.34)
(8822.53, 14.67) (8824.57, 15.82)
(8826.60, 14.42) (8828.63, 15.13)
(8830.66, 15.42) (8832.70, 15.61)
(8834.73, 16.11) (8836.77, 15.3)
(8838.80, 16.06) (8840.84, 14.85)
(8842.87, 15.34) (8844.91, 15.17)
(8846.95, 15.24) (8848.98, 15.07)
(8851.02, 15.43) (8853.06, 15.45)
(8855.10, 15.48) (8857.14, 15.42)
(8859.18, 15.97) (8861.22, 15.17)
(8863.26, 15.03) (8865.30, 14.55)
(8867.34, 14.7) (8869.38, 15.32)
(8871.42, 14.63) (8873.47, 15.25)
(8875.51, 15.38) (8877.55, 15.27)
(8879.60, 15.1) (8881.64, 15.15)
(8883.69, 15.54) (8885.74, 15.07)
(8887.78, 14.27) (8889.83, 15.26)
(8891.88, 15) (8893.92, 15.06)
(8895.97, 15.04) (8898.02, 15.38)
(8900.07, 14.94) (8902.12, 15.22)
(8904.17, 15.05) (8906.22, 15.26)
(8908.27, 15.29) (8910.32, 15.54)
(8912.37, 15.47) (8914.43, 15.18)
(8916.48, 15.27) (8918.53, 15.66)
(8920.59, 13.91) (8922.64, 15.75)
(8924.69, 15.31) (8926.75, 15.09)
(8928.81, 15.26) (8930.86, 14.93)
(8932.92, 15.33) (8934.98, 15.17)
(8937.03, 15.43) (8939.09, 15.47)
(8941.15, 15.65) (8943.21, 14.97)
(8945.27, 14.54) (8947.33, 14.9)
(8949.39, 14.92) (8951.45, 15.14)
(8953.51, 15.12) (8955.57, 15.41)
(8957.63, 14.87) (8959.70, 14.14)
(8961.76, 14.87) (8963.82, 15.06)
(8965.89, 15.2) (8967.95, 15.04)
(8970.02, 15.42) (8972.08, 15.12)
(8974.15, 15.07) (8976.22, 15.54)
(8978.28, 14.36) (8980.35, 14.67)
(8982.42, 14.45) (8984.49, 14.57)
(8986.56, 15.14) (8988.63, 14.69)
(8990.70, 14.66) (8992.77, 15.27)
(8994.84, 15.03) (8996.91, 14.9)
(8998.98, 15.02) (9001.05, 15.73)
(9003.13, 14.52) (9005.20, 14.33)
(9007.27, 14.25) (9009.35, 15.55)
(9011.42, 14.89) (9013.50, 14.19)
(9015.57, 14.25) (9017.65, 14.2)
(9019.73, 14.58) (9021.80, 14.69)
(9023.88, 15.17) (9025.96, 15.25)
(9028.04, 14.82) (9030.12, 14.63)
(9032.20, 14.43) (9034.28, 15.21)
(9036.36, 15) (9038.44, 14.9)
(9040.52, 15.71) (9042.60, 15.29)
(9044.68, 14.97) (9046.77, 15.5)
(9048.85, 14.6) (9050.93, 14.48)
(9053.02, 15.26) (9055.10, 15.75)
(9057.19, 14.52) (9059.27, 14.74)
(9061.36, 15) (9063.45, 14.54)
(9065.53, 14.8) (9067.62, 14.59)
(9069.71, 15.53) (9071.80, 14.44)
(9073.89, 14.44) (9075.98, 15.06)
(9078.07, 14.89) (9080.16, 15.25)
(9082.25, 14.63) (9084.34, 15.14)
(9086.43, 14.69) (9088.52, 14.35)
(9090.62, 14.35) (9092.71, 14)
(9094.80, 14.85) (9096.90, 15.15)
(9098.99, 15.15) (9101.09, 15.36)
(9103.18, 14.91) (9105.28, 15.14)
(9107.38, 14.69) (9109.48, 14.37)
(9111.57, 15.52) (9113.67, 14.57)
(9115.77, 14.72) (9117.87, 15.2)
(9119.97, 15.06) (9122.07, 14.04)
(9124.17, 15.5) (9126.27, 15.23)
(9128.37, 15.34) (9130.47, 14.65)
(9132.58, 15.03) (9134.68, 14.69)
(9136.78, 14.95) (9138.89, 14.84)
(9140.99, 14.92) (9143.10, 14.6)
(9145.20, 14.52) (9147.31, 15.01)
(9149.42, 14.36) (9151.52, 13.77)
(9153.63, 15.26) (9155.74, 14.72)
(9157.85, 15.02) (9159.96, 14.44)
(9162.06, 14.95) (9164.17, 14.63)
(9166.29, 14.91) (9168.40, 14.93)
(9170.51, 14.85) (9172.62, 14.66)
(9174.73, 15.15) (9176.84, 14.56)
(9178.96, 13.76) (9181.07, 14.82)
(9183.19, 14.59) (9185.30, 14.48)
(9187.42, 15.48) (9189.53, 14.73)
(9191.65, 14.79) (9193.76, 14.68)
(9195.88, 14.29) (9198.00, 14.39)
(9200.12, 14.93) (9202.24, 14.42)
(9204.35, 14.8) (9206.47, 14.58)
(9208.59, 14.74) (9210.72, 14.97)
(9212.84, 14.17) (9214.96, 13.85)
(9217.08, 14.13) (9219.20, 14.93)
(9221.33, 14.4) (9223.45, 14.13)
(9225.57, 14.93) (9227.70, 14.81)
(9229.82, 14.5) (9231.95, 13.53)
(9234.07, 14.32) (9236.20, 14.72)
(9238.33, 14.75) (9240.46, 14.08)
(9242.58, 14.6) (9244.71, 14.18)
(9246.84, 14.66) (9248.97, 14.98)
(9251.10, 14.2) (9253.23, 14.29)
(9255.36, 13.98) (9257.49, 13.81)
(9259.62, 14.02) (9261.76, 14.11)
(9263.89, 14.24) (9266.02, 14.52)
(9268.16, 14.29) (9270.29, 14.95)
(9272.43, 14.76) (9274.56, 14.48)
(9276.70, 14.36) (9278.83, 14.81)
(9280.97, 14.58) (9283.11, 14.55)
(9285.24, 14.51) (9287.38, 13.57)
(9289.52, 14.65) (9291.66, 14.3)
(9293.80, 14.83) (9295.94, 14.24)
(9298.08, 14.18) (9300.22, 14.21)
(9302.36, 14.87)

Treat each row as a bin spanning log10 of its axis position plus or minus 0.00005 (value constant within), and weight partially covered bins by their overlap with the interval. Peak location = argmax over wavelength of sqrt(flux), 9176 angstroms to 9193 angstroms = 9187.42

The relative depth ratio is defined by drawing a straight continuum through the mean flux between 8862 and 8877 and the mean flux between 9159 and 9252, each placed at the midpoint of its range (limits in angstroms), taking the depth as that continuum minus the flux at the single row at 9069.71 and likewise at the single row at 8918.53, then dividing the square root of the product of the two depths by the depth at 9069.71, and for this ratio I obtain -1.0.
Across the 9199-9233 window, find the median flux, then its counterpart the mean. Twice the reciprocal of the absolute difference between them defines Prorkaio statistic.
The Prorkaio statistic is 39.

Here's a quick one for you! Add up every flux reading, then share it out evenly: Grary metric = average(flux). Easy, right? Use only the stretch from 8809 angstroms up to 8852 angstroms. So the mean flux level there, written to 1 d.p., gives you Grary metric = 15.3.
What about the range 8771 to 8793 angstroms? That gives 15.4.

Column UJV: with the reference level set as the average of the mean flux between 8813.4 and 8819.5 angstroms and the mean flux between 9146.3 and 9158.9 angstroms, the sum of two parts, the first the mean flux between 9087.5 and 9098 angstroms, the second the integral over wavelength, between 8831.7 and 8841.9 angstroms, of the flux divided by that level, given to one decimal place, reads 25.1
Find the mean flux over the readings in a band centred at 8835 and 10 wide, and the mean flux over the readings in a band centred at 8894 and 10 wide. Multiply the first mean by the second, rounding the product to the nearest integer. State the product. 238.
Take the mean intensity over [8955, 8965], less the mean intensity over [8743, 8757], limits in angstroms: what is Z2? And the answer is -0.26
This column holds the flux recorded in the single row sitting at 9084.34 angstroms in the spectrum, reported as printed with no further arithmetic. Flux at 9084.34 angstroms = 15.14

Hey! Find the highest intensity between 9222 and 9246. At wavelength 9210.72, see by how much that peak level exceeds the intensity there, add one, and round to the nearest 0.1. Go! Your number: 1.0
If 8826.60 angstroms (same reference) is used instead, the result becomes 1.5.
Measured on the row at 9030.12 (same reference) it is 1.3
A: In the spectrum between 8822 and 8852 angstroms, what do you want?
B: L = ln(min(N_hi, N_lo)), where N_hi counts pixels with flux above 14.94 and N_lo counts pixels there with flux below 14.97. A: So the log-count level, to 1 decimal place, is 1.1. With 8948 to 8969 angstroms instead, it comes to 1.4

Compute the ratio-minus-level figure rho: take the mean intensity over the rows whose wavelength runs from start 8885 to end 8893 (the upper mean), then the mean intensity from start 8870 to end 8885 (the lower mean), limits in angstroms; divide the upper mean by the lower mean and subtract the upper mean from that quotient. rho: -13.9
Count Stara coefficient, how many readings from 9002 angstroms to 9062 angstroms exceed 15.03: 9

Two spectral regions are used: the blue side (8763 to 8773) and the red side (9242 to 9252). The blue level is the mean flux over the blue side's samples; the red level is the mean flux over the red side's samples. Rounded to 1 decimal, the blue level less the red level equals 1.6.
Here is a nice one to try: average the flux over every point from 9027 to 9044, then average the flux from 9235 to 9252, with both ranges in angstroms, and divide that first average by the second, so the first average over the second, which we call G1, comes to 1.03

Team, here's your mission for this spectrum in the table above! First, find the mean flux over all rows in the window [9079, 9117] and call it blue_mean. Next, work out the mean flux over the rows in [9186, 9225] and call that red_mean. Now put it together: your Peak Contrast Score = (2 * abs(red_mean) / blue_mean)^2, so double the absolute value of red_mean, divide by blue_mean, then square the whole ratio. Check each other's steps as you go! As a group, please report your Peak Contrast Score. 3.87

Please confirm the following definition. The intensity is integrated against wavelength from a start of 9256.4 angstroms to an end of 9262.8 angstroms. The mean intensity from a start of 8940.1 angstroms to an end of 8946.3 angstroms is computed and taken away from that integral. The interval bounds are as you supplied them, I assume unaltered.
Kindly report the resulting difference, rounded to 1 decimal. 74.4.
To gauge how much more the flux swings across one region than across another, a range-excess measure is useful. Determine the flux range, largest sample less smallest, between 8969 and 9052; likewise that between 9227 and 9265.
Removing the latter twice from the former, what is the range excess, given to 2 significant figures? -1.4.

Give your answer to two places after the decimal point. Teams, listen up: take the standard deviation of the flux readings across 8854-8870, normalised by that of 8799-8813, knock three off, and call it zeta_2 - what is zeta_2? -2.18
